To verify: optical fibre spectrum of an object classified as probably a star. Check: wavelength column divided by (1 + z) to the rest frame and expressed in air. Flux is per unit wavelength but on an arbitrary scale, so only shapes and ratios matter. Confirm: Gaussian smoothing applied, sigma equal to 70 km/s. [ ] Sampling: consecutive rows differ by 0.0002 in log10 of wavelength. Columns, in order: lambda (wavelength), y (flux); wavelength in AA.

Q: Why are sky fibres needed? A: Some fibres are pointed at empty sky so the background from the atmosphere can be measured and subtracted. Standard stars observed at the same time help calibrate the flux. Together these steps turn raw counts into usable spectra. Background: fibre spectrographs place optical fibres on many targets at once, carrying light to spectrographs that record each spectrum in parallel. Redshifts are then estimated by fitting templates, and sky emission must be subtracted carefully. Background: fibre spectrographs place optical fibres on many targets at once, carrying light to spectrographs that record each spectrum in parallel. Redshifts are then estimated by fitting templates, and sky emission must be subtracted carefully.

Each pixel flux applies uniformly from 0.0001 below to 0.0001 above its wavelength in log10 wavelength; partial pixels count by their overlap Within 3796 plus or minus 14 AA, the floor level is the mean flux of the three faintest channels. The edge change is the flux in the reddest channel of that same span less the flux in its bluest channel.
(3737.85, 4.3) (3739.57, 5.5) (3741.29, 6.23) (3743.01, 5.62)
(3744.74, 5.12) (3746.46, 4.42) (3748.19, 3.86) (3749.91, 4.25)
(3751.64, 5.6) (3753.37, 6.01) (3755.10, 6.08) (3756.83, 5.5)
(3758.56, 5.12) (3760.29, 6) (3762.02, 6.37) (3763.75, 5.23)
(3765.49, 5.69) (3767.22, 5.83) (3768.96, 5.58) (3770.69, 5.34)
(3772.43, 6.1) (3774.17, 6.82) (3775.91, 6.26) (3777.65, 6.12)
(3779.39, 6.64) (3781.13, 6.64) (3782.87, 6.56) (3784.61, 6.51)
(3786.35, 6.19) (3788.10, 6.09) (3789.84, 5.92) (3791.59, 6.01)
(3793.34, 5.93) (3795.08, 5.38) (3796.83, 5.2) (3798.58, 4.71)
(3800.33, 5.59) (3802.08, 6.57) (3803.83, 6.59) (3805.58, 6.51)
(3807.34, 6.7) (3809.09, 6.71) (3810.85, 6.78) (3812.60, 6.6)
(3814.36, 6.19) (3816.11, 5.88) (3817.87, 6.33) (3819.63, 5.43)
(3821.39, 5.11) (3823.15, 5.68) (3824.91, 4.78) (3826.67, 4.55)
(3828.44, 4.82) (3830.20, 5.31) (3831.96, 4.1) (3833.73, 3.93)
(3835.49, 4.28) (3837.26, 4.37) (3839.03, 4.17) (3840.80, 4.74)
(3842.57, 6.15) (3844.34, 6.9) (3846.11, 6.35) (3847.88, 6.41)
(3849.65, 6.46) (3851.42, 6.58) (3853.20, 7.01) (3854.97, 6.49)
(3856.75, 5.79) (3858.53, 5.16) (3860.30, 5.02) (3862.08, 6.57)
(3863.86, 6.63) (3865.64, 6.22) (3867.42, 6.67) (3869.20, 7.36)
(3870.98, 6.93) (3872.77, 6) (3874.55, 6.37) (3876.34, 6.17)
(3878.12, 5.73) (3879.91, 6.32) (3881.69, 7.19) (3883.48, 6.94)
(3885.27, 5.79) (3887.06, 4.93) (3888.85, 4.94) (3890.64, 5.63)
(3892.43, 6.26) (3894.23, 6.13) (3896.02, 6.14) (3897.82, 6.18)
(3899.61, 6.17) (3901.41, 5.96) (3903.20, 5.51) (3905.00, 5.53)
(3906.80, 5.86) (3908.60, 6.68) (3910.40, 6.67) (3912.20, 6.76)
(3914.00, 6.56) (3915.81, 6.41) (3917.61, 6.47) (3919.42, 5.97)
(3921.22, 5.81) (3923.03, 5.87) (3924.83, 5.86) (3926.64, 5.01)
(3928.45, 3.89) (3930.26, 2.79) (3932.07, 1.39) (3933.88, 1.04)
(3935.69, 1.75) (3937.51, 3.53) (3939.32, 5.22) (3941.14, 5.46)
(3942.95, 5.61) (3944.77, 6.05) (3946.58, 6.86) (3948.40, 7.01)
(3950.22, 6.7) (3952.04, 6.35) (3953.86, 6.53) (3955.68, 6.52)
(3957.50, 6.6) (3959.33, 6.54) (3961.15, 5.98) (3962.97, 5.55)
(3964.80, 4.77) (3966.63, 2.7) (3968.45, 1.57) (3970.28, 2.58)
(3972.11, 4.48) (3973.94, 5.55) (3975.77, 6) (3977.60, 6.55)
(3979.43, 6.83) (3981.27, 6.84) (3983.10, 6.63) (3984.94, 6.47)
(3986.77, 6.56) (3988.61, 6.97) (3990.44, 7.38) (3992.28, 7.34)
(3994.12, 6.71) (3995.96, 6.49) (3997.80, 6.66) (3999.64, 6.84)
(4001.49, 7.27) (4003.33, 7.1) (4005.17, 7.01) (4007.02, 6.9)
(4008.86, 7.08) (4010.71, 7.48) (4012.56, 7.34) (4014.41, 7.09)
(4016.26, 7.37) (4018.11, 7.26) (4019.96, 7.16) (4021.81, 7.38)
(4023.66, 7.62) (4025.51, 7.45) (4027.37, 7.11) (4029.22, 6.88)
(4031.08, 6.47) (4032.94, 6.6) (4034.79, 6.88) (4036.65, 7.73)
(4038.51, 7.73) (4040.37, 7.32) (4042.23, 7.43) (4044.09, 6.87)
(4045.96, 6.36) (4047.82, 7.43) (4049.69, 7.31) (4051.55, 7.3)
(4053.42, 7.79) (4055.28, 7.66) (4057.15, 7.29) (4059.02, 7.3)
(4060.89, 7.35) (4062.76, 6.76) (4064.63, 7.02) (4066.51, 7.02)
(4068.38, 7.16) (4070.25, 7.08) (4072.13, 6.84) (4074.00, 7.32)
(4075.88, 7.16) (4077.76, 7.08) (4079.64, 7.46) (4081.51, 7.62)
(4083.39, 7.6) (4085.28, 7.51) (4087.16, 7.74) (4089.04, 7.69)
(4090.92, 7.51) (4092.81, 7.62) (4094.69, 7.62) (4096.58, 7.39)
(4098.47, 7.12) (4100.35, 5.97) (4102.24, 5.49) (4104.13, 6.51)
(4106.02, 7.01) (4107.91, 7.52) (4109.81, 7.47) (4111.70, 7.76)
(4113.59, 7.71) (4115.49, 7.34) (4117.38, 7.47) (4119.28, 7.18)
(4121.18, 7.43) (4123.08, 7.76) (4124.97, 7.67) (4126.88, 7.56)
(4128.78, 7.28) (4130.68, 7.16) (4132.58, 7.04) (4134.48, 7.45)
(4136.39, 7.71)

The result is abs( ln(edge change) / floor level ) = 0.37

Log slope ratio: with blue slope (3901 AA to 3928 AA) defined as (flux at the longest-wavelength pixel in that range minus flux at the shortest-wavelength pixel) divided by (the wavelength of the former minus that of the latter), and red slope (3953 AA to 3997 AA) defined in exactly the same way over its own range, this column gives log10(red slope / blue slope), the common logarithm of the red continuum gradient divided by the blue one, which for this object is -1.6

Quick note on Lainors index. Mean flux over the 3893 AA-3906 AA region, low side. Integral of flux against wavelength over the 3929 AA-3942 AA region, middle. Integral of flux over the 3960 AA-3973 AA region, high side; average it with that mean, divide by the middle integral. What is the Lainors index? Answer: 0.73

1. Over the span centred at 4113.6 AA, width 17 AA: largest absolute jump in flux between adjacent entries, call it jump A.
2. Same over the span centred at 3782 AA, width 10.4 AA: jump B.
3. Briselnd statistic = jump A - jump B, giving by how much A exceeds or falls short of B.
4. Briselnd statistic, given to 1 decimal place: 0.0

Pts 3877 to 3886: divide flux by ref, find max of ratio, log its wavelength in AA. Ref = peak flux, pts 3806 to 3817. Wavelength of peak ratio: 3881.69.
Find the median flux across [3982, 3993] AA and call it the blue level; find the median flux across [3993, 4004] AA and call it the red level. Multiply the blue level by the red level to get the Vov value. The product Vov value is 46.1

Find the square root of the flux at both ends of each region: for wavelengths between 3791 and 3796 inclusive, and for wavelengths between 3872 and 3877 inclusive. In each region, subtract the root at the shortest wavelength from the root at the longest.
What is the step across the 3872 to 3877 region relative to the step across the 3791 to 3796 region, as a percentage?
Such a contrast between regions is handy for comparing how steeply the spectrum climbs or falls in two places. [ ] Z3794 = -26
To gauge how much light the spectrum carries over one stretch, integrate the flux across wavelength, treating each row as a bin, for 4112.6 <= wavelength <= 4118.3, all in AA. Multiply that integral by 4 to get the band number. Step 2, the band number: 171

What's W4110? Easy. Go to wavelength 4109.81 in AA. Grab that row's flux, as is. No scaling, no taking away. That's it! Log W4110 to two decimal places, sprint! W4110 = 7.47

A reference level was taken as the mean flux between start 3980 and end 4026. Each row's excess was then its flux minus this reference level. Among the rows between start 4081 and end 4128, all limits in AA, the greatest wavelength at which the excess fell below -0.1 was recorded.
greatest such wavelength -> 4104.13 AA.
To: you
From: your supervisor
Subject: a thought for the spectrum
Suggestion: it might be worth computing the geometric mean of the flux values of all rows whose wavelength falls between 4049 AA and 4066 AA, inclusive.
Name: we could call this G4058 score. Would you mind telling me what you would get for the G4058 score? 7.3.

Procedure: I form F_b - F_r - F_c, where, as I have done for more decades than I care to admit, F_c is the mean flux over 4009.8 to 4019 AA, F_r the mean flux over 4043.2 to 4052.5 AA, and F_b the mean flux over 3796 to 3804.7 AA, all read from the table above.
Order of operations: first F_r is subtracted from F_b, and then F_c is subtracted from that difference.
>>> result -8.6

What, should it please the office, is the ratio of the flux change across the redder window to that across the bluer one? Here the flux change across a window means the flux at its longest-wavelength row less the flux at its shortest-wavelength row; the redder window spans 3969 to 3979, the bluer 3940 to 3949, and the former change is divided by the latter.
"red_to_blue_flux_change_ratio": 2.6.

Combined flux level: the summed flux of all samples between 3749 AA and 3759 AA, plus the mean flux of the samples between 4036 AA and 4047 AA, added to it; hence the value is 40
